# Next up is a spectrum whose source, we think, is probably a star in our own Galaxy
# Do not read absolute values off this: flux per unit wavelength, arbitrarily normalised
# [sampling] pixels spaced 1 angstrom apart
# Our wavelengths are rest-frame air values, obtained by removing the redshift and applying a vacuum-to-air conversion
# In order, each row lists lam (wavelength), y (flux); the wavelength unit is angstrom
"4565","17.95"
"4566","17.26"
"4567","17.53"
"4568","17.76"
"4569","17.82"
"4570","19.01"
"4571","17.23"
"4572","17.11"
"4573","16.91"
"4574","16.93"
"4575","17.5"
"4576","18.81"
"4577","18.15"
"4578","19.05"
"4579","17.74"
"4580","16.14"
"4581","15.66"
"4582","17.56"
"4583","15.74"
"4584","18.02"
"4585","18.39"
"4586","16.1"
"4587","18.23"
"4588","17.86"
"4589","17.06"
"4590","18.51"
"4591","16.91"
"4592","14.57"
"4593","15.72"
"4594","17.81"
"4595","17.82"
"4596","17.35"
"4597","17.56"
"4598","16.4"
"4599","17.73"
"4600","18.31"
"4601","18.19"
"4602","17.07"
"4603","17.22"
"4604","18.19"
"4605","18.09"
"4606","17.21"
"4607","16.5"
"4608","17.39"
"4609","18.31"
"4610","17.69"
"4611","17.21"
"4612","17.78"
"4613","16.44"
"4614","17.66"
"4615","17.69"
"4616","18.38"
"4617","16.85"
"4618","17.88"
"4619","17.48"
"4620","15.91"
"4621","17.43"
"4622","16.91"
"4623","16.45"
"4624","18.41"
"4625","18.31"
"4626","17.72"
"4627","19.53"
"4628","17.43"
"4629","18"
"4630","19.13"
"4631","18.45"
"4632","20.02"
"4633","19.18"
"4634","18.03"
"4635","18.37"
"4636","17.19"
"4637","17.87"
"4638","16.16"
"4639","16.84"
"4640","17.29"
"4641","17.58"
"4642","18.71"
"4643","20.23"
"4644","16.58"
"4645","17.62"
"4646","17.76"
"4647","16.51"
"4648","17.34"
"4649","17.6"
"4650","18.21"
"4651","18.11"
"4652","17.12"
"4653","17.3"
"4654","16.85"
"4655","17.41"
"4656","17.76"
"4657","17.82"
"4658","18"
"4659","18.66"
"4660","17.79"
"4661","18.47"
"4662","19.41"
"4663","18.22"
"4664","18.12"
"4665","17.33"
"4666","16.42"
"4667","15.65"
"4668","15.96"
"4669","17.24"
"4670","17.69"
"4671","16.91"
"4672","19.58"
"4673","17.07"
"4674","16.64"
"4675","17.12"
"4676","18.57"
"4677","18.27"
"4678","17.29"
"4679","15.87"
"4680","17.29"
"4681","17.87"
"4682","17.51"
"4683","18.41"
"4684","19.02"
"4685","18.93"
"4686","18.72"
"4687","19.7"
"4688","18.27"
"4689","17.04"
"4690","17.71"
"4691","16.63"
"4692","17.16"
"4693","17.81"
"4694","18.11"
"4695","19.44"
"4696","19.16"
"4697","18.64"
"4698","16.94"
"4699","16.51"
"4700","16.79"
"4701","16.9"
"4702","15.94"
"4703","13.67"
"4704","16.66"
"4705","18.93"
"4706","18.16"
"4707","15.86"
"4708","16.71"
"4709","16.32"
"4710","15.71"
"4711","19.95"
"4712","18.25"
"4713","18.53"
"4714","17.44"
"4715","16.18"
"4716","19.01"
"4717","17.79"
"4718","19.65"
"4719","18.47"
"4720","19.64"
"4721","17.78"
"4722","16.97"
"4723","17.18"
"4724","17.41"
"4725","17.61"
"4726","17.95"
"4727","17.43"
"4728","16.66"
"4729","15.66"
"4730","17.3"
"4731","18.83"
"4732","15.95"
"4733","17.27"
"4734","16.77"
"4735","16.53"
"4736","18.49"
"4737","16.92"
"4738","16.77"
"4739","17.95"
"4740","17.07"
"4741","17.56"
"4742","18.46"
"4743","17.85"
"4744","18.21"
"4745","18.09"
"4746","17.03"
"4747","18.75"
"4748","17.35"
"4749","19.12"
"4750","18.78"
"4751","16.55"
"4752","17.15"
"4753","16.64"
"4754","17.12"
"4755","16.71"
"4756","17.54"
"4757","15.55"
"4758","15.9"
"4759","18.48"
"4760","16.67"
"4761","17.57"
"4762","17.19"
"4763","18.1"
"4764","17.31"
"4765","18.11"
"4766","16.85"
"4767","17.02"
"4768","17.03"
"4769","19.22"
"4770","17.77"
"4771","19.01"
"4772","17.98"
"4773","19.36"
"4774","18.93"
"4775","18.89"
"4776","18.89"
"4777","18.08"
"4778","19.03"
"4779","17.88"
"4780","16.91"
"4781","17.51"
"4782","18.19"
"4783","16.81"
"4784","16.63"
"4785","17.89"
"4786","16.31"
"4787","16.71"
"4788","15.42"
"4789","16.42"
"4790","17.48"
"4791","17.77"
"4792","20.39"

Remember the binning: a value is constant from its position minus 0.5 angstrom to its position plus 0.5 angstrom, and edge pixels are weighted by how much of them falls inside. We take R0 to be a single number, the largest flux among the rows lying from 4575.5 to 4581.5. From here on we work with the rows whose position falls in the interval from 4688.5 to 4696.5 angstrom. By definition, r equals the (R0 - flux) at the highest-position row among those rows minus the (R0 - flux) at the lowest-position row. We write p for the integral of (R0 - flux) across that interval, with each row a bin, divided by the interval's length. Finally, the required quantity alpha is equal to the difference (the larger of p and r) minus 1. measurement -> 0.2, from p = 1.2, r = -2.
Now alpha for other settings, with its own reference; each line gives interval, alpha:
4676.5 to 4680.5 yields 0.9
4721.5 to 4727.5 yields 0.6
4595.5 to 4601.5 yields 0.5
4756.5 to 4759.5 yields 1.4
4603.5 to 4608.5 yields 0.6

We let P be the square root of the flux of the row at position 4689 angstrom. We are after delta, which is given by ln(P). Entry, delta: 1.42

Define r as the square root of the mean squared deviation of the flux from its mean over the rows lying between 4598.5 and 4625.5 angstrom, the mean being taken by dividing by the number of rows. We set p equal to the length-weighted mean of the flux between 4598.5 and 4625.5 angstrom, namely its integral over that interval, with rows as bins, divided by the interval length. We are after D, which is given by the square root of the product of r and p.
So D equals 3.43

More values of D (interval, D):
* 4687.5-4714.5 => 4.80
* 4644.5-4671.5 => 3.75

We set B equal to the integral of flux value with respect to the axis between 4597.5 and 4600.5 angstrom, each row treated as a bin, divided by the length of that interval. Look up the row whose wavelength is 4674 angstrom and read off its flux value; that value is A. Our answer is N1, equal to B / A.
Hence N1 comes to 1.05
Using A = 16.64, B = 17.5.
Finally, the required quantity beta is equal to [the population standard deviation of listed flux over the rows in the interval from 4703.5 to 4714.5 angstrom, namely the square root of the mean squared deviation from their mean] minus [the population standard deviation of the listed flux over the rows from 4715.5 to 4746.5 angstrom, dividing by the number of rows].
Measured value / 0.4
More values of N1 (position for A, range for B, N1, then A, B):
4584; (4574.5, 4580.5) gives 0.99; 18.02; 17.9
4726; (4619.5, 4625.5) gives 0.96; 17.95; 17.2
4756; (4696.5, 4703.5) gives 0.94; 17.54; 16.5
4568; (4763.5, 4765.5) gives 1.00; 17.76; 17.7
